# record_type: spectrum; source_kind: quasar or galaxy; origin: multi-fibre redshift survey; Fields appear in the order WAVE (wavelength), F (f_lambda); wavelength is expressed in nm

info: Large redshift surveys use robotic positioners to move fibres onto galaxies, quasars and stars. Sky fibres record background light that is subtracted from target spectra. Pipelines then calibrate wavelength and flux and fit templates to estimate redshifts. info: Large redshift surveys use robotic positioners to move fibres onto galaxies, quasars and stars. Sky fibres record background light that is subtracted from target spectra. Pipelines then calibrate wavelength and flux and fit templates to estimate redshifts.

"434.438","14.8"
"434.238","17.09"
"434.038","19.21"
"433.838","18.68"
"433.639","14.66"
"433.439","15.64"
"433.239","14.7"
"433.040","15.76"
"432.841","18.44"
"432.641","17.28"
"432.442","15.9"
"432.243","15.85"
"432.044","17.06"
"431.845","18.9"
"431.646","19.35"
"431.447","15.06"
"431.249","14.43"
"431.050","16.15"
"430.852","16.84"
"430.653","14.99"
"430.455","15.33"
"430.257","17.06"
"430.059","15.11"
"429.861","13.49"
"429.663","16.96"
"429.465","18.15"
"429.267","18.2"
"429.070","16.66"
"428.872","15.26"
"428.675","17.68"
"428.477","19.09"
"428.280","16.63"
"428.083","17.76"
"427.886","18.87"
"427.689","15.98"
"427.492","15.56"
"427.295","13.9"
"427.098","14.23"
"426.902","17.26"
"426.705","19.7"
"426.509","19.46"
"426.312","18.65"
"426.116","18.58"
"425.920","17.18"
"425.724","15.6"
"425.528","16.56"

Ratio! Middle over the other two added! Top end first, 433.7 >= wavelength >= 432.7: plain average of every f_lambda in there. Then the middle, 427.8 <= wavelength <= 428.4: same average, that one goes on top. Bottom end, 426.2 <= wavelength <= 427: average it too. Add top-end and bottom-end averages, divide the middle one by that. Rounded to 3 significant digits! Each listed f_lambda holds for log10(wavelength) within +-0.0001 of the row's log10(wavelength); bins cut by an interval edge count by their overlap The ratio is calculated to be 0.513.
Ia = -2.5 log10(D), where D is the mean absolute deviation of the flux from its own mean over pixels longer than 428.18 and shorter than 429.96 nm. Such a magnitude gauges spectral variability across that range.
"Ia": -0.23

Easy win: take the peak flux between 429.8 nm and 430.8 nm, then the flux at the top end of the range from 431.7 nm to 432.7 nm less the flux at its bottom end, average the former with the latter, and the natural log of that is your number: 2.04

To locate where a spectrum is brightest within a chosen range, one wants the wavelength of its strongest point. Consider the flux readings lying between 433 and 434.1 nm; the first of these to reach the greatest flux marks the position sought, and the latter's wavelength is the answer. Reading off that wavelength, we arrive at 434.038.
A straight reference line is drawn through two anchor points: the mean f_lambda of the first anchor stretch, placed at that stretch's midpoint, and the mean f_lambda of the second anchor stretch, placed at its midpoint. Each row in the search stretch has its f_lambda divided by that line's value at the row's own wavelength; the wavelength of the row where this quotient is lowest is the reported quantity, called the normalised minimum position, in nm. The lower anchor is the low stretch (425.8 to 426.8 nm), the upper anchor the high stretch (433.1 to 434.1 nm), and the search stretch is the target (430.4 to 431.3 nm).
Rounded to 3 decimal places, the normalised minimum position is 431.249 nm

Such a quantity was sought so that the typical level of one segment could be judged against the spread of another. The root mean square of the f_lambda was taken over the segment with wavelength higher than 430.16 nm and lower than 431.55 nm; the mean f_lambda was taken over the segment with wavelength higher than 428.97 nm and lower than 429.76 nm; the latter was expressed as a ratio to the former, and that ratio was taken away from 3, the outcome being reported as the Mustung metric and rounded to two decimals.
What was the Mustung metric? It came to 1.89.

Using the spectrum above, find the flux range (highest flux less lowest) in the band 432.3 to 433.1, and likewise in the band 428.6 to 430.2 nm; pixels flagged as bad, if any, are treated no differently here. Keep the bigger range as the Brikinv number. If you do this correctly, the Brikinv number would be 4.7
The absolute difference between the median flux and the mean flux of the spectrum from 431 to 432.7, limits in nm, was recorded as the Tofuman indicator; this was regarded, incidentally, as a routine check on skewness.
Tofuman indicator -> 0.5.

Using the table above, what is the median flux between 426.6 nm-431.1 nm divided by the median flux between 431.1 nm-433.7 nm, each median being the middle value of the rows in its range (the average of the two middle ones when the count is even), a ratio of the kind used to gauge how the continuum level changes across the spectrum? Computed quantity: 1.05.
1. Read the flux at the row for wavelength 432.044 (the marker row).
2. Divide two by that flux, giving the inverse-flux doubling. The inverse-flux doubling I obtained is 0.117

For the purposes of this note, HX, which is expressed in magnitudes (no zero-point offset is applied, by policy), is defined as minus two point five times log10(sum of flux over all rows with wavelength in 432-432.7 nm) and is -4.55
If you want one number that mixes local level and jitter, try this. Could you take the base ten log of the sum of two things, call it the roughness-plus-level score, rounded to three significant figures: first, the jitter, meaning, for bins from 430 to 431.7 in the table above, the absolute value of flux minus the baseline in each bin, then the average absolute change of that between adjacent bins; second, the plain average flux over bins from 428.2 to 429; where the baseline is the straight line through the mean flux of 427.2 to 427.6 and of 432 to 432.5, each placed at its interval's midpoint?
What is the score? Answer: 1.26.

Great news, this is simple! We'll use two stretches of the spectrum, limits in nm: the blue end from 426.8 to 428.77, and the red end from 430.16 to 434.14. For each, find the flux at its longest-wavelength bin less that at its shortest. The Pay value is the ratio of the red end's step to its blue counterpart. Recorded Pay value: 5.1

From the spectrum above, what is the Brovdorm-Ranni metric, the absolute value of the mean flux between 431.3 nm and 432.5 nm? 17.0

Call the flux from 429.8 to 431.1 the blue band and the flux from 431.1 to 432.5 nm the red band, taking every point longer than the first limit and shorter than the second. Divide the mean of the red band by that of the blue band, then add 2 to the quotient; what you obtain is 3.07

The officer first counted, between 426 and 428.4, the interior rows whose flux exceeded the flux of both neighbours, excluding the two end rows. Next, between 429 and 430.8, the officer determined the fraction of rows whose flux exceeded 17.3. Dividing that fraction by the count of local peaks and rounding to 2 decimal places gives 0.11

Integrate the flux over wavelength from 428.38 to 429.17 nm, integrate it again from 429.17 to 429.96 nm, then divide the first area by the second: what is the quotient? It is 1.03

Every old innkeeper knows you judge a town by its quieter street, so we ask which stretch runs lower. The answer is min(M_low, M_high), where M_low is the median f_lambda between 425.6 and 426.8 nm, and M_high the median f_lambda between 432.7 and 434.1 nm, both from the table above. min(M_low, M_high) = 15.8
